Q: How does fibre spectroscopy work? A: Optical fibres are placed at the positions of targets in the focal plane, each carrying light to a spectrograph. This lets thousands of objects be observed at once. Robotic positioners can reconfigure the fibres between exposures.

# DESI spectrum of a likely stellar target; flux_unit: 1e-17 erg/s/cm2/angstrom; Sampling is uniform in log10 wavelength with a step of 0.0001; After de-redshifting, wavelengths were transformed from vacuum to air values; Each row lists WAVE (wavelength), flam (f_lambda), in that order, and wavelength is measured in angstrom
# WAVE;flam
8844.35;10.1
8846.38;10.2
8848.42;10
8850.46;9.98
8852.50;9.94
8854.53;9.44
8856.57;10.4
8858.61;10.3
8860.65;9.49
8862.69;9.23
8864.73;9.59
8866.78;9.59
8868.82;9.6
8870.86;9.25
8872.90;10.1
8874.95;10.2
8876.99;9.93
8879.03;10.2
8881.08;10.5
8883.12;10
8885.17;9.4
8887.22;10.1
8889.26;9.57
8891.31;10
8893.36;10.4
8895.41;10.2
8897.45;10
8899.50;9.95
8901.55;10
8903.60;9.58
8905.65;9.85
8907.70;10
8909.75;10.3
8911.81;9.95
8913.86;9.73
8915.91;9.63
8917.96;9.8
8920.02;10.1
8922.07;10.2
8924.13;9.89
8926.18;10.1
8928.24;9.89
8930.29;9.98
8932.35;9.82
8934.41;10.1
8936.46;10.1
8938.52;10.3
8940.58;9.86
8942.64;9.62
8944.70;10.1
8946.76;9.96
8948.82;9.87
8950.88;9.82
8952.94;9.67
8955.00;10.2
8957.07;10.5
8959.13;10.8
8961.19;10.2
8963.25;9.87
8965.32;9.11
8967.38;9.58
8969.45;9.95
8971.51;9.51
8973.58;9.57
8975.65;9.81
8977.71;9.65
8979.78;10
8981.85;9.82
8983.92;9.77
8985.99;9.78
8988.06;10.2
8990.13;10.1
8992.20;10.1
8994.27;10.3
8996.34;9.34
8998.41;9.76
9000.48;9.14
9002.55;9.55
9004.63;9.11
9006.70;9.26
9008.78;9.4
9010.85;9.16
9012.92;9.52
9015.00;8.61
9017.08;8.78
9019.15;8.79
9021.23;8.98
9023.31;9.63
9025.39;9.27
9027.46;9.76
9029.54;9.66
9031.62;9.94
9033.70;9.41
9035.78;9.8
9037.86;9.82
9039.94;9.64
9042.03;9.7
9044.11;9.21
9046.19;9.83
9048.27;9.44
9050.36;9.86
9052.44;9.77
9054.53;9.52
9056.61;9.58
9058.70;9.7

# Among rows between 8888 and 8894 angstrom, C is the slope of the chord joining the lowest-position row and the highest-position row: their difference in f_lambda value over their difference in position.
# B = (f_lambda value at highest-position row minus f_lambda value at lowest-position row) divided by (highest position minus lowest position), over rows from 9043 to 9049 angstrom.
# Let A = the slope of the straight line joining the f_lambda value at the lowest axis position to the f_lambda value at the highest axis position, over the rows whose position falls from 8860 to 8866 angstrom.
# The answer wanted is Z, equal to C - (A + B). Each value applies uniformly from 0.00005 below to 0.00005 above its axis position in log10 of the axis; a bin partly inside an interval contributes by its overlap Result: 0.12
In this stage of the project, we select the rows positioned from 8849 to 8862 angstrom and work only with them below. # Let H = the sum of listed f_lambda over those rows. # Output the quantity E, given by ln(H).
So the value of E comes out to 4.09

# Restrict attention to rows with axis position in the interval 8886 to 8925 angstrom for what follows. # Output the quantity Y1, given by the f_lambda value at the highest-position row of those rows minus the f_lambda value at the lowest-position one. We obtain -0.21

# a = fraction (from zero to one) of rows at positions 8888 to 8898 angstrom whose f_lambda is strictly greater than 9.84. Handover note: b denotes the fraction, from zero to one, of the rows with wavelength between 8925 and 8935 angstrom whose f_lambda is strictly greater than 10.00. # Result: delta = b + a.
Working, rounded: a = 0.8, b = 0.40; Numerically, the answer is 1.2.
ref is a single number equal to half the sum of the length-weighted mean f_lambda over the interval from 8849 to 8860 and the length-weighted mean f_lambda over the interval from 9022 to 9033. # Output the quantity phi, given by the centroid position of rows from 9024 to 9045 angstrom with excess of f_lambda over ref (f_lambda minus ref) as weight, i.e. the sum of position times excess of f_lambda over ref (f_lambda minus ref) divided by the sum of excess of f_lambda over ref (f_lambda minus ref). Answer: 9035.3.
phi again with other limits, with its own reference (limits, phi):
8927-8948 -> 8937.5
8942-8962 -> 8957.3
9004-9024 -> 9014.3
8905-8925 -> 8915.0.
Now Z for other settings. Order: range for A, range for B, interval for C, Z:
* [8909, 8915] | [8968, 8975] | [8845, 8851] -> 0.18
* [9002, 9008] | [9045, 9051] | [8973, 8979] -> 0.08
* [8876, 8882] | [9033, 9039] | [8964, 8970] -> -0.03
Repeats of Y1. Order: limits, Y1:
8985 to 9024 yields -0.15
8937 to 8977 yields -0.49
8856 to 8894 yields 0.00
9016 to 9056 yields 0.74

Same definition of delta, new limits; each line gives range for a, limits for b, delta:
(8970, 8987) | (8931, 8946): 0.7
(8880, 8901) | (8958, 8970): 1.1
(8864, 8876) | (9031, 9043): 0.3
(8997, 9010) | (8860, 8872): 0.0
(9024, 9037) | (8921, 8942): 0.7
